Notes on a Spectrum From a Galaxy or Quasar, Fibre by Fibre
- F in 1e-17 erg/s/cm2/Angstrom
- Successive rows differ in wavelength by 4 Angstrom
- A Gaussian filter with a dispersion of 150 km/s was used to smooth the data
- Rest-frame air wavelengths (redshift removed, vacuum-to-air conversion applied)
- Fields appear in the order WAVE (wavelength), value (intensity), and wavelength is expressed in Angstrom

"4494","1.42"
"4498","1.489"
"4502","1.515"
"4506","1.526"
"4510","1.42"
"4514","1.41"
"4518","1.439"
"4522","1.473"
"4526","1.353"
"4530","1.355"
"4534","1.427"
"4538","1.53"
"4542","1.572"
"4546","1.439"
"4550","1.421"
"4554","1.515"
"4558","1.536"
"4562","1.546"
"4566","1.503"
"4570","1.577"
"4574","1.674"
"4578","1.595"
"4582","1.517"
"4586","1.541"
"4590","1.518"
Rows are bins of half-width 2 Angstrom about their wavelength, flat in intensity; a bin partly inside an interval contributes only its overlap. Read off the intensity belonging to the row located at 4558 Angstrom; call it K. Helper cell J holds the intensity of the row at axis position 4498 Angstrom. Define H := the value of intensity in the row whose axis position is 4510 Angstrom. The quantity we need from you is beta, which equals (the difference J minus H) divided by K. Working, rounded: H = 1.42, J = 1.489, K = 1.536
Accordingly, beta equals 0.04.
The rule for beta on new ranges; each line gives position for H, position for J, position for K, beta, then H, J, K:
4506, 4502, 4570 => -0.01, 1.526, 1.515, 1.577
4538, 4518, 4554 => -0.06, 1.53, 1.439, 1.515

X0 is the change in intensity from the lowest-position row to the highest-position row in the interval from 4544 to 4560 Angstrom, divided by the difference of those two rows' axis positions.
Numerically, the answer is 0.008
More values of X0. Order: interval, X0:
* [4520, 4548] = -0.001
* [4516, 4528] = -0.011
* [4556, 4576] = 0.009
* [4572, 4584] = -0.020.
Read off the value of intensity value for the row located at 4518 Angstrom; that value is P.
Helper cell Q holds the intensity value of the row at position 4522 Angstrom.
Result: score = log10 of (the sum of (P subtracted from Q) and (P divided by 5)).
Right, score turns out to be -0.49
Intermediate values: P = 1.439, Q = 1.473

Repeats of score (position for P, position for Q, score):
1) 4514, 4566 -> -0.43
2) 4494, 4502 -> -0.42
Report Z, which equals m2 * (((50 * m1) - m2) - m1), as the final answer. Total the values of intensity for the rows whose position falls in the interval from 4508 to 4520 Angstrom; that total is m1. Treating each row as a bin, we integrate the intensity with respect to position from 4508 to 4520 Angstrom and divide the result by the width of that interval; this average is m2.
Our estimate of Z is 296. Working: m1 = 4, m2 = 1.42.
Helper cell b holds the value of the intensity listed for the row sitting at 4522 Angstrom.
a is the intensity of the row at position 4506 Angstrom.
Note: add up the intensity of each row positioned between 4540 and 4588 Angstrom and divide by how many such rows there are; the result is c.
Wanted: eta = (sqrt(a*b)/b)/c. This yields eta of 0.663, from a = 1.526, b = 1.473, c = 1.54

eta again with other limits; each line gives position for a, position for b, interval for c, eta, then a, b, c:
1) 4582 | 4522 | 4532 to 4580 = 0.664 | 1.517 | 1.473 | 1.53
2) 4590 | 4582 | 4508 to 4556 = 0.692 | 1.518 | 1.517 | 1.45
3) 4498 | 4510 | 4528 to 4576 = 0.679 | 1.489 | 1.42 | 1.51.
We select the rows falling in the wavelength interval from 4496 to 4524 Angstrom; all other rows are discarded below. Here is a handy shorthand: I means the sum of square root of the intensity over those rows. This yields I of 8.5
